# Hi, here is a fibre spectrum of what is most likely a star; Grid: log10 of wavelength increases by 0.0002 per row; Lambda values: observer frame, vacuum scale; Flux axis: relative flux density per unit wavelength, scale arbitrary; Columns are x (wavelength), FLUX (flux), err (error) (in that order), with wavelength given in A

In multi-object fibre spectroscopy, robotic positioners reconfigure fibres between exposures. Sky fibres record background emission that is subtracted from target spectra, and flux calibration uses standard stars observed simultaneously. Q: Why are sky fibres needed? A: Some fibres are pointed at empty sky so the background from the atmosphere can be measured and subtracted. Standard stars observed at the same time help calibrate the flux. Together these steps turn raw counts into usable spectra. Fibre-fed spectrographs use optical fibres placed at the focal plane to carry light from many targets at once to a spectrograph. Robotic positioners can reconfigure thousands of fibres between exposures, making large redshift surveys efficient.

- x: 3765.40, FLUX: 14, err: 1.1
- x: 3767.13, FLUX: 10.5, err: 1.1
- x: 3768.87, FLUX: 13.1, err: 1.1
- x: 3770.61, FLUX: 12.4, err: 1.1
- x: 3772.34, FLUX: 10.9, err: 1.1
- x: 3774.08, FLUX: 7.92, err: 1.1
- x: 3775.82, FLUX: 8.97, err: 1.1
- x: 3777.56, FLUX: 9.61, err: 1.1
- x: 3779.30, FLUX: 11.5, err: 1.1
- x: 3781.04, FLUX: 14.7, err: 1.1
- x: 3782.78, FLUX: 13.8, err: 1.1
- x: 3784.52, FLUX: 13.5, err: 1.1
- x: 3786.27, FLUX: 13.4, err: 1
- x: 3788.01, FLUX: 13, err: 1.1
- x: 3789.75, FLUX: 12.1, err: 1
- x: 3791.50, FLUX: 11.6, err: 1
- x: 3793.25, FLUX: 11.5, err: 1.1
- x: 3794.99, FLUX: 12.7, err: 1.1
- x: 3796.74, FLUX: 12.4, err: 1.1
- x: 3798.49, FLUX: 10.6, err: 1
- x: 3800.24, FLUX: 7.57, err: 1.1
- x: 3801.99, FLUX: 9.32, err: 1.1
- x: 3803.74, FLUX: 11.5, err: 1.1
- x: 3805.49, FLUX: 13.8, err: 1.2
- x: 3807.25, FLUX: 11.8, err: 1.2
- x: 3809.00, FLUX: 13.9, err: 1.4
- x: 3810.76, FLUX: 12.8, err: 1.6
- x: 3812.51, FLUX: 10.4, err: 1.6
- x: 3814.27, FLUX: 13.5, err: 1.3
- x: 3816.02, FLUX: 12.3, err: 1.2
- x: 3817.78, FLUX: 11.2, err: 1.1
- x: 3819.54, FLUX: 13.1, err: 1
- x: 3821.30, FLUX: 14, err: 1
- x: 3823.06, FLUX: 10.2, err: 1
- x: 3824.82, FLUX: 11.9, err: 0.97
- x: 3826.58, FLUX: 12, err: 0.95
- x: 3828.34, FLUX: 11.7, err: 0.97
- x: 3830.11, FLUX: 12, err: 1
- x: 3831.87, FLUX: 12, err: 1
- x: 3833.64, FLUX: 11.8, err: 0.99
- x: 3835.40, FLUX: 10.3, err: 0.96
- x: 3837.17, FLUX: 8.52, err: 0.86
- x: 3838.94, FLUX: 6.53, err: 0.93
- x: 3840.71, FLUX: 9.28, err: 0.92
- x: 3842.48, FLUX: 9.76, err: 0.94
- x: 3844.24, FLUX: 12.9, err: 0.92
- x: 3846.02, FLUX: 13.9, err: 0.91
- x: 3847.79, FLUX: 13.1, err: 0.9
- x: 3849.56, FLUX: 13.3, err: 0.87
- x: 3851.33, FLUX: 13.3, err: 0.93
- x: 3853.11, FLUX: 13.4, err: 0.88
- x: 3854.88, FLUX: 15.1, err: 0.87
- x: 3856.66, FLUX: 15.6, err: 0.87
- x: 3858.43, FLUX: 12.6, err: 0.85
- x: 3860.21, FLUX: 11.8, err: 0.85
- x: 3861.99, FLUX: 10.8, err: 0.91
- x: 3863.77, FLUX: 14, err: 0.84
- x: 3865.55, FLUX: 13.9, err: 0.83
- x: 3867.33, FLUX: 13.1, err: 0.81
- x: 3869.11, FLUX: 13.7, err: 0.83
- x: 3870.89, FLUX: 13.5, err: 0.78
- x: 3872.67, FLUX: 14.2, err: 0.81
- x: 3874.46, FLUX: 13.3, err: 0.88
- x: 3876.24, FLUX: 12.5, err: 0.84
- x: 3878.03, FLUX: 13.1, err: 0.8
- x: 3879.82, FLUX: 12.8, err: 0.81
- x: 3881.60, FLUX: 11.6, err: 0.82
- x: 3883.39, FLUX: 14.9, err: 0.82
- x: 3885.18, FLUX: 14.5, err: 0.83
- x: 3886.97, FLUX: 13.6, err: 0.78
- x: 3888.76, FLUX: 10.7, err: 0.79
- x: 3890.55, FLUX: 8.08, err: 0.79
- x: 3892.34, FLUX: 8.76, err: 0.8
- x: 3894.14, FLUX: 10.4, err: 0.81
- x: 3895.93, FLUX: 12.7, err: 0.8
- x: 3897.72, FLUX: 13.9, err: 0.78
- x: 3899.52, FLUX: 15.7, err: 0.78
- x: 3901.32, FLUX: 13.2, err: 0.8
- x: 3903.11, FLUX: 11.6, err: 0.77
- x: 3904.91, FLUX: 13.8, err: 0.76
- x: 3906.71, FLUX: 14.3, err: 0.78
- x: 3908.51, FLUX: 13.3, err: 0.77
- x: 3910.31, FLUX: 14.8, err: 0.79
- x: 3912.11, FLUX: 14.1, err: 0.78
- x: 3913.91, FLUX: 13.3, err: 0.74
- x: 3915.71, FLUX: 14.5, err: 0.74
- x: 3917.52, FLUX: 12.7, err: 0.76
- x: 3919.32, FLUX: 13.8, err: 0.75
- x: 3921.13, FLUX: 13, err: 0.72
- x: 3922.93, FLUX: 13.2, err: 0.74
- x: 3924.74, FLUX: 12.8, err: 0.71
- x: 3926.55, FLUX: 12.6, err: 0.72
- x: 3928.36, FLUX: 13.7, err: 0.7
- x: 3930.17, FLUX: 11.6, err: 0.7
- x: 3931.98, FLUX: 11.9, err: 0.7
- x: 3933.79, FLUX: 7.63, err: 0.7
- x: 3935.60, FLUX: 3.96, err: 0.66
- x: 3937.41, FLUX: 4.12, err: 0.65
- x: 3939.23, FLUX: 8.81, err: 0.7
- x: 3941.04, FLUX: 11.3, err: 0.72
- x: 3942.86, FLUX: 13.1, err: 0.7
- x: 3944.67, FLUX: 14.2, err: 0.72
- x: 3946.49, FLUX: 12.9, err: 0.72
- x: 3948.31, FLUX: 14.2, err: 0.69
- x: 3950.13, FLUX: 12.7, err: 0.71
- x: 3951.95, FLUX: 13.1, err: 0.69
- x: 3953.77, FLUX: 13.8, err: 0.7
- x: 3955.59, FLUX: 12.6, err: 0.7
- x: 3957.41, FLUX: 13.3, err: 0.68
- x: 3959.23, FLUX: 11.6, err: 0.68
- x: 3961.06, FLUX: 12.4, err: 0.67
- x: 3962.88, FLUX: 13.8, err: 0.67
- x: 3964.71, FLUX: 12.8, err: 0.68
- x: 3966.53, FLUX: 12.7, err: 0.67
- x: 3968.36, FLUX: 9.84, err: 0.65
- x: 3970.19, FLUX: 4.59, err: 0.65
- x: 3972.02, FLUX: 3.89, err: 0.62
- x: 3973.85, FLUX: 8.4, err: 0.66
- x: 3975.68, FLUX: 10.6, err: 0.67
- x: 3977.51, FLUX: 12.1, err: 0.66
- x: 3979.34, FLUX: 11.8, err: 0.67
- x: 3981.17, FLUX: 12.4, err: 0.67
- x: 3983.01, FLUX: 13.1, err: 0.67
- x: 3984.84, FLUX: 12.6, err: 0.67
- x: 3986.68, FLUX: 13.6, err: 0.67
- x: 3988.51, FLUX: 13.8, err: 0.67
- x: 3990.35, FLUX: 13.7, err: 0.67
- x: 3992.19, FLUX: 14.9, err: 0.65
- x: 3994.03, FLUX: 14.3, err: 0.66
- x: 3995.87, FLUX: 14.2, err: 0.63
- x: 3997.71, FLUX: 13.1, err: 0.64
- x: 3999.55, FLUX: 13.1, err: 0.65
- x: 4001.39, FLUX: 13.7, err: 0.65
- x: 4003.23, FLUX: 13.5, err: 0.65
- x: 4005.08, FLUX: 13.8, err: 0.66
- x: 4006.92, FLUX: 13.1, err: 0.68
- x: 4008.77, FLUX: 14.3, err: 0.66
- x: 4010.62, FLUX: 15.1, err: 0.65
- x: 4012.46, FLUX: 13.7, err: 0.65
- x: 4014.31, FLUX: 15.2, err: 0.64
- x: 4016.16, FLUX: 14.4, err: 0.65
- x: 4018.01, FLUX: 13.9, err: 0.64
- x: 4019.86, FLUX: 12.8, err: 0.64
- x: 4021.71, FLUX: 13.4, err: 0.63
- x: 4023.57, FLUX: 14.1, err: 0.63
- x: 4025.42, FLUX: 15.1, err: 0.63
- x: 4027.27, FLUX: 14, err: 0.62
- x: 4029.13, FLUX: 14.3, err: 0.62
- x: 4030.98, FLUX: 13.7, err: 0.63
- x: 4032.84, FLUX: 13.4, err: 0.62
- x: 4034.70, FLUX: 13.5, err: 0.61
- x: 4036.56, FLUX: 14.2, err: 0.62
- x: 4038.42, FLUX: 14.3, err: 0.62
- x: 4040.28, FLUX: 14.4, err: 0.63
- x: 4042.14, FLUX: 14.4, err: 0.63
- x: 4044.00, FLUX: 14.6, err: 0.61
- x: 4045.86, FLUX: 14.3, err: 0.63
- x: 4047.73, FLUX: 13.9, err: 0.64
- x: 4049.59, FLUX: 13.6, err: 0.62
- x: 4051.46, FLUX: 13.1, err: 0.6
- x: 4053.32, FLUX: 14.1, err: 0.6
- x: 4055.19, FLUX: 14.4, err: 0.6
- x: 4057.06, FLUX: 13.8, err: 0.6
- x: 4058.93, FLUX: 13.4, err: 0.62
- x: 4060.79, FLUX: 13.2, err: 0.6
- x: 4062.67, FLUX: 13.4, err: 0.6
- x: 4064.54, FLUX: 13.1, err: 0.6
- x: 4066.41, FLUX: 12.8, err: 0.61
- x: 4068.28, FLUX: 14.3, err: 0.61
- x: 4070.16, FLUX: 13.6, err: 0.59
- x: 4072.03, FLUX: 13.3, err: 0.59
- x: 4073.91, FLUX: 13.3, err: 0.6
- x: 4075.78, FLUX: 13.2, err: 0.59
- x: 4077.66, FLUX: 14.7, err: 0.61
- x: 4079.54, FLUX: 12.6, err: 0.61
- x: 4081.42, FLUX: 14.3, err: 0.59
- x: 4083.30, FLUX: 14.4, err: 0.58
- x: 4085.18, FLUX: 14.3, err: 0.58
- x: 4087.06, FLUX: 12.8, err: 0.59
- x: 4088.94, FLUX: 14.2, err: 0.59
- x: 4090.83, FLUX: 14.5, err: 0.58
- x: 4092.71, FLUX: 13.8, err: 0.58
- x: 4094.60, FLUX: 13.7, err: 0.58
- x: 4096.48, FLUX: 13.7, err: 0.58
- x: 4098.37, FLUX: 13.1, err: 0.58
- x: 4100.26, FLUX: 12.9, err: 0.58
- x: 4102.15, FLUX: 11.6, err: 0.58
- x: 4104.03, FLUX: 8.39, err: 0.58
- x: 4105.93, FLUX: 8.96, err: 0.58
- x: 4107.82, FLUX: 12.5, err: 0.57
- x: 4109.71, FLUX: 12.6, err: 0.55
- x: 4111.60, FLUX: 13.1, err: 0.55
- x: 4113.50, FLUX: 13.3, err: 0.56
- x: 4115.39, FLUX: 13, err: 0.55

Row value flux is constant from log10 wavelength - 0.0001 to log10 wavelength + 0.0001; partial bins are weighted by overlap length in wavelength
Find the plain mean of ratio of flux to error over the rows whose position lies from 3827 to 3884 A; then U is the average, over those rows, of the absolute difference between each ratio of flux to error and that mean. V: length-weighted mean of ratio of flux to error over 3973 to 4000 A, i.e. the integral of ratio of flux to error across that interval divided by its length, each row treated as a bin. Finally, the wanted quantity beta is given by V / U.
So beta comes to 9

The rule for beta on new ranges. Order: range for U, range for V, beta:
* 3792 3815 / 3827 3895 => 10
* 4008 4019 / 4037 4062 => 28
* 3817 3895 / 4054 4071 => 10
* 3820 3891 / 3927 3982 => 7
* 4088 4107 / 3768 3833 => 4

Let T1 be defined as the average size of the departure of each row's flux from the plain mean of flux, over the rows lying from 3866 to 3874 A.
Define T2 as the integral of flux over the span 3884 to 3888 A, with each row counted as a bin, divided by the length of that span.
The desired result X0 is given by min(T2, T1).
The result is 0.3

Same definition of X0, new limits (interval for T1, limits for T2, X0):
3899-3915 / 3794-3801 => 0.8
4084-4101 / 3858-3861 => 0.5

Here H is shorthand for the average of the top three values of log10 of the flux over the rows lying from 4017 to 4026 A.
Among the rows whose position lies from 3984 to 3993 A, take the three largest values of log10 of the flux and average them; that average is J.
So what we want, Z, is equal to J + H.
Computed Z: 2.31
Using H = 1.16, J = 1.15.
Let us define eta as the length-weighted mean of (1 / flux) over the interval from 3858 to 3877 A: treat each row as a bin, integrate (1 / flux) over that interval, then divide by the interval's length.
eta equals 0.077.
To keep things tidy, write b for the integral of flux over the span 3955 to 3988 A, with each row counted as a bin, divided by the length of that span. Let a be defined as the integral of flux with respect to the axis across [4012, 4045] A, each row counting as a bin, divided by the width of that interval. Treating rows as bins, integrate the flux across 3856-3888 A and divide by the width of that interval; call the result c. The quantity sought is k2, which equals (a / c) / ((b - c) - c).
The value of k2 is -0.069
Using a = 14.1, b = 11.2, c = 13.3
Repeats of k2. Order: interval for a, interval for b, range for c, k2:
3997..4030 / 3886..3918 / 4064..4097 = -0.069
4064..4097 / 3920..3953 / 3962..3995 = -0.100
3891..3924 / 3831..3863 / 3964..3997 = -0.099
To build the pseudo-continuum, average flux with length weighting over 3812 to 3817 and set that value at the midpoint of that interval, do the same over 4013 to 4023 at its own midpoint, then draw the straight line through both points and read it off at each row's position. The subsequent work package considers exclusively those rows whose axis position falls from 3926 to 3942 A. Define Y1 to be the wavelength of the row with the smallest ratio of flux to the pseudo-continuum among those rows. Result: 3935.60 A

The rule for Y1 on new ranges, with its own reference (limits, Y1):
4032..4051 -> 4032.84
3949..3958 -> 3955.59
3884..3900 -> 3890.55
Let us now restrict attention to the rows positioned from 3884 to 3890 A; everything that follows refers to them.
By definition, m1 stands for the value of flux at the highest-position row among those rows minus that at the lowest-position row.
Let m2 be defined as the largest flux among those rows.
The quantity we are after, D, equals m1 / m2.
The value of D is -0.26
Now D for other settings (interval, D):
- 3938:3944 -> 0.33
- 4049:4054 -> 0.04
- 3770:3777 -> -0.28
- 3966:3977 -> -0.17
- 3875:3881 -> 0.02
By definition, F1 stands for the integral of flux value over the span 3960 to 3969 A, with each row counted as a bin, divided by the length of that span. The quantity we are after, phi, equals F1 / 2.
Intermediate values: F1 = 12.4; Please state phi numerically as 6.2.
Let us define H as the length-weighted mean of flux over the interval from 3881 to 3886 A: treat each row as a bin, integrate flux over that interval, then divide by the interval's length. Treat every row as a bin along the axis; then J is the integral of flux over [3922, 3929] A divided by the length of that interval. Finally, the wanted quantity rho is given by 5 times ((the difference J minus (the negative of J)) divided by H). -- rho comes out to 9.5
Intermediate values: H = 13.8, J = 13.1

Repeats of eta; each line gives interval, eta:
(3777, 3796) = 0.081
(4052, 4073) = 0.074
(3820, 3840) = 0.094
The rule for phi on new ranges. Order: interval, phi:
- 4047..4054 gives 6.8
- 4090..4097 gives 7.0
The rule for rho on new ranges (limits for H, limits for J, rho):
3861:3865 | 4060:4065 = 10.6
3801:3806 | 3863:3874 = 12.1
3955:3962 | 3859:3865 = 9.9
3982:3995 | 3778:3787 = 9.6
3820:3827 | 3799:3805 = 8.1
